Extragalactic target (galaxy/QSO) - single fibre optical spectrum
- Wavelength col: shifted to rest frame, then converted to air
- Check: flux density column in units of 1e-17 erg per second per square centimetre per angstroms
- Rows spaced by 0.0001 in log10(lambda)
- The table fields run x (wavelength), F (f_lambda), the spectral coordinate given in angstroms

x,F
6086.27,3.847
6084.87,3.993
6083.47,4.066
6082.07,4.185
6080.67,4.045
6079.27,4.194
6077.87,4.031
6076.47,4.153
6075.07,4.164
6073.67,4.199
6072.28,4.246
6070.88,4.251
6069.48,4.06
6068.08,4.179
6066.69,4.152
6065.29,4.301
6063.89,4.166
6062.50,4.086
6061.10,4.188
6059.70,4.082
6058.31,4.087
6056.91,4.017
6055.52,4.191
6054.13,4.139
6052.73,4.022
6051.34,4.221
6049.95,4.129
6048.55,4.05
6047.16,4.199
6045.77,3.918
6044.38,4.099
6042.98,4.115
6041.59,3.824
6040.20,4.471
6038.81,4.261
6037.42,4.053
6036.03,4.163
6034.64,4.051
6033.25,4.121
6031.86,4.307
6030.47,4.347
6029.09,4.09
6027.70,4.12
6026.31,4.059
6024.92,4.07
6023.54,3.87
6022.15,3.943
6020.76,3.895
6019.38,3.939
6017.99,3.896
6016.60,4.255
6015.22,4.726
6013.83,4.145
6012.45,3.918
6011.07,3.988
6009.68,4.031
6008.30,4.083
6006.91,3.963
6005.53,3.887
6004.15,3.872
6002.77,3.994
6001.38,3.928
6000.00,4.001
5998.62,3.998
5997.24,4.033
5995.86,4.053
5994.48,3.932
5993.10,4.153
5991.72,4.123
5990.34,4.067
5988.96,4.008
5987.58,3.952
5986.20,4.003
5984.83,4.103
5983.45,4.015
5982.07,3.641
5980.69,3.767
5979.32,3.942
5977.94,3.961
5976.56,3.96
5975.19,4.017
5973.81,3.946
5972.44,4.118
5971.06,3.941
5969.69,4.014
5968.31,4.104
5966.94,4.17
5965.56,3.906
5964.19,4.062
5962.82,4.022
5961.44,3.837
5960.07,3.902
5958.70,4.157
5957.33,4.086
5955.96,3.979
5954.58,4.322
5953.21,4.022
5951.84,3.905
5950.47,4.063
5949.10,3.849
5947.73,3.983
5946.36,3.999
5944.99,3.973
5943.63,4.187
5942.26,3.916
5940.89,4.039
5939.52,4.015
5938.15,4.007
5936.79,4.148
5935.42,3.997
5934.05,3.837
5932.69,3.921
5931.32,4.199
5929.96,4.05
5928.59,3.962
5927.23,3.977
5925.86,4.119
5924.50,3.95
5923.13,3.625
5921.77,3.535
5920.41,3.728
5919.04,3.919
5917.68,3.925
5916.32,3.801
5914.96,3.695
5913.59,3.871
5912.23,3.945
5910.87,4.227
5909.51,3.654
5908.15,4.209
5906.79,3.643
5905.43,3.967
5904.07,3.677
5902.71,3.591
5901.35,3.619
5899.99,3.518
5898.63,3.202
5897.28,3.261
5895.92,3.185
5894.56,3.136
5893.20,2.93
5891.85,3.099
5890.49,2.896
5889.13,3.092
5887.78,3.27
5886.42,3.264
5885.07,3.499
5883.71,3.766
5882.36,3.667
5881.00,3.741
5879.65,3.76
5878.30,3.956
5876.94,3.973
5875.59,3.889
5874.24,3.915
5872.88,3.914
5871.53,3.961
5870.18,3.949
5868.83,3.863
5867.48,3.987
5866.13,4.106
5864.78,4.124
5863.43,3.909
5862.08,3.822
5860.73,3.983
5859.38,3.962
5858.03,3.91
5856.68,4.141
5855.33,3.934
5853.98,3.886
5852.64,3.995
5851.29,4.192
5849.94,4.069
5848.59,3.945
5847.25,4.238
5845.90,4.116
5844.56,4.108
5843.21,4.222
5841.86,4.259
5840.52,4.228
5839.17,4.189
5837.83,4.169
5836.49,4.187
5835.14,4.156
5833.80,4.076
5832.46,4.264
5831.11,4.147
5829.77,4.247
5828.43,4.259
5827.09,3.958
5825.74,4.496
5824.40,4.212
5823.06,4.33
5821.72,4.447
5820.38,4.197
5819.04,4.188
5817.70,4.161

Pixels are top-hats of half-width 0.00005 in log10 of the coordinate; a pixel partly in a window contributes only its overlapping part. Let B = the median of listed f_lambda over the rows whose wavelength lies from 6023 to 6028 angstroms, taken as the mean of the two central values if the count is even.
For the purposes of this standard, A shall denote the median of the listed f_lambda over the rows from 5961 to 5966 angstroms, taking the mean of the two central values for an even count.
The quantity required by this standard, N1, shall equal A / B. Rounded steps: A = 3.96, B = 4.06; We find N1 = 0.98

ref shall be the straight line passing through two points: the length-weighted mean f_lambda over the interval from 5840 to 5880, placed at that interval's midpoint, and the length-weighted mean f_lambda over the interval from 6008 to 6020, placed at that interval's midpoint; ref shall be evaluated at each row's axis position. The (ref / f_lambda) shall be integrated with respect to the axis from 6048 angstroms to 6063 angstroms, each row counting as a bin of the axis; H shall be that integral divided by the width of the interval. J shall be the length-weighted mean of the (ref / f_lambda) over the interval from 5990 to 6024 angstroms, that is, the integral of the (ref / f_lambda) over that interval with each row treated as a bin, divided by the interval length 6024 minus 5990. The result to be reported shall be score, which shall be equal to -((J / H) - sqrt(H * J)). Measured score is 0.00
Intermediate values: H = 1.01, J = 1.02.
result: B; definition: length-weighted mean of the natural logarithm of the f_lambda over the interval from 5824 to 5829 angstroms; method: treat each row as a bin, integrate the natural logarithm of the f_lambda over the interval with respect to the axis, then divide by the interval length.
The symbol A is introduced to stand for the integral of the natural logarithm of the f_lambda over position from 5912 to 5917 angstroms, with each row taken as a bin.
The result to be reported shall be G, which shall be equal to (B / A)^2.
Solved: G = 0.046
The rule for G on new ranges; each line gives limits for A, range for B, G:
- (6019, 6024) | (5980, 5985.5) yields 0.039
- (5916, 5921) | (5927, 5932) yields 0.043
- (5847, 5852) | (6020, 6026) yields 0.038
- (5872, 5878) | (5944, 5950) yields 0.028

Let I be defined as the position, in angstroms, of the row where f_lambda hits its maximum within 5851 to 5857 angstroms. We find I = 5851.29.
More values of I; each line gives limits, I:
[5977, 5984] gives 5983.45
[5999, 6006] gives 6000.00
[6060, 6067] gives 6065.29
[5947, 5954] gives 5950.47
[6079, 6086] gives 6079.27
